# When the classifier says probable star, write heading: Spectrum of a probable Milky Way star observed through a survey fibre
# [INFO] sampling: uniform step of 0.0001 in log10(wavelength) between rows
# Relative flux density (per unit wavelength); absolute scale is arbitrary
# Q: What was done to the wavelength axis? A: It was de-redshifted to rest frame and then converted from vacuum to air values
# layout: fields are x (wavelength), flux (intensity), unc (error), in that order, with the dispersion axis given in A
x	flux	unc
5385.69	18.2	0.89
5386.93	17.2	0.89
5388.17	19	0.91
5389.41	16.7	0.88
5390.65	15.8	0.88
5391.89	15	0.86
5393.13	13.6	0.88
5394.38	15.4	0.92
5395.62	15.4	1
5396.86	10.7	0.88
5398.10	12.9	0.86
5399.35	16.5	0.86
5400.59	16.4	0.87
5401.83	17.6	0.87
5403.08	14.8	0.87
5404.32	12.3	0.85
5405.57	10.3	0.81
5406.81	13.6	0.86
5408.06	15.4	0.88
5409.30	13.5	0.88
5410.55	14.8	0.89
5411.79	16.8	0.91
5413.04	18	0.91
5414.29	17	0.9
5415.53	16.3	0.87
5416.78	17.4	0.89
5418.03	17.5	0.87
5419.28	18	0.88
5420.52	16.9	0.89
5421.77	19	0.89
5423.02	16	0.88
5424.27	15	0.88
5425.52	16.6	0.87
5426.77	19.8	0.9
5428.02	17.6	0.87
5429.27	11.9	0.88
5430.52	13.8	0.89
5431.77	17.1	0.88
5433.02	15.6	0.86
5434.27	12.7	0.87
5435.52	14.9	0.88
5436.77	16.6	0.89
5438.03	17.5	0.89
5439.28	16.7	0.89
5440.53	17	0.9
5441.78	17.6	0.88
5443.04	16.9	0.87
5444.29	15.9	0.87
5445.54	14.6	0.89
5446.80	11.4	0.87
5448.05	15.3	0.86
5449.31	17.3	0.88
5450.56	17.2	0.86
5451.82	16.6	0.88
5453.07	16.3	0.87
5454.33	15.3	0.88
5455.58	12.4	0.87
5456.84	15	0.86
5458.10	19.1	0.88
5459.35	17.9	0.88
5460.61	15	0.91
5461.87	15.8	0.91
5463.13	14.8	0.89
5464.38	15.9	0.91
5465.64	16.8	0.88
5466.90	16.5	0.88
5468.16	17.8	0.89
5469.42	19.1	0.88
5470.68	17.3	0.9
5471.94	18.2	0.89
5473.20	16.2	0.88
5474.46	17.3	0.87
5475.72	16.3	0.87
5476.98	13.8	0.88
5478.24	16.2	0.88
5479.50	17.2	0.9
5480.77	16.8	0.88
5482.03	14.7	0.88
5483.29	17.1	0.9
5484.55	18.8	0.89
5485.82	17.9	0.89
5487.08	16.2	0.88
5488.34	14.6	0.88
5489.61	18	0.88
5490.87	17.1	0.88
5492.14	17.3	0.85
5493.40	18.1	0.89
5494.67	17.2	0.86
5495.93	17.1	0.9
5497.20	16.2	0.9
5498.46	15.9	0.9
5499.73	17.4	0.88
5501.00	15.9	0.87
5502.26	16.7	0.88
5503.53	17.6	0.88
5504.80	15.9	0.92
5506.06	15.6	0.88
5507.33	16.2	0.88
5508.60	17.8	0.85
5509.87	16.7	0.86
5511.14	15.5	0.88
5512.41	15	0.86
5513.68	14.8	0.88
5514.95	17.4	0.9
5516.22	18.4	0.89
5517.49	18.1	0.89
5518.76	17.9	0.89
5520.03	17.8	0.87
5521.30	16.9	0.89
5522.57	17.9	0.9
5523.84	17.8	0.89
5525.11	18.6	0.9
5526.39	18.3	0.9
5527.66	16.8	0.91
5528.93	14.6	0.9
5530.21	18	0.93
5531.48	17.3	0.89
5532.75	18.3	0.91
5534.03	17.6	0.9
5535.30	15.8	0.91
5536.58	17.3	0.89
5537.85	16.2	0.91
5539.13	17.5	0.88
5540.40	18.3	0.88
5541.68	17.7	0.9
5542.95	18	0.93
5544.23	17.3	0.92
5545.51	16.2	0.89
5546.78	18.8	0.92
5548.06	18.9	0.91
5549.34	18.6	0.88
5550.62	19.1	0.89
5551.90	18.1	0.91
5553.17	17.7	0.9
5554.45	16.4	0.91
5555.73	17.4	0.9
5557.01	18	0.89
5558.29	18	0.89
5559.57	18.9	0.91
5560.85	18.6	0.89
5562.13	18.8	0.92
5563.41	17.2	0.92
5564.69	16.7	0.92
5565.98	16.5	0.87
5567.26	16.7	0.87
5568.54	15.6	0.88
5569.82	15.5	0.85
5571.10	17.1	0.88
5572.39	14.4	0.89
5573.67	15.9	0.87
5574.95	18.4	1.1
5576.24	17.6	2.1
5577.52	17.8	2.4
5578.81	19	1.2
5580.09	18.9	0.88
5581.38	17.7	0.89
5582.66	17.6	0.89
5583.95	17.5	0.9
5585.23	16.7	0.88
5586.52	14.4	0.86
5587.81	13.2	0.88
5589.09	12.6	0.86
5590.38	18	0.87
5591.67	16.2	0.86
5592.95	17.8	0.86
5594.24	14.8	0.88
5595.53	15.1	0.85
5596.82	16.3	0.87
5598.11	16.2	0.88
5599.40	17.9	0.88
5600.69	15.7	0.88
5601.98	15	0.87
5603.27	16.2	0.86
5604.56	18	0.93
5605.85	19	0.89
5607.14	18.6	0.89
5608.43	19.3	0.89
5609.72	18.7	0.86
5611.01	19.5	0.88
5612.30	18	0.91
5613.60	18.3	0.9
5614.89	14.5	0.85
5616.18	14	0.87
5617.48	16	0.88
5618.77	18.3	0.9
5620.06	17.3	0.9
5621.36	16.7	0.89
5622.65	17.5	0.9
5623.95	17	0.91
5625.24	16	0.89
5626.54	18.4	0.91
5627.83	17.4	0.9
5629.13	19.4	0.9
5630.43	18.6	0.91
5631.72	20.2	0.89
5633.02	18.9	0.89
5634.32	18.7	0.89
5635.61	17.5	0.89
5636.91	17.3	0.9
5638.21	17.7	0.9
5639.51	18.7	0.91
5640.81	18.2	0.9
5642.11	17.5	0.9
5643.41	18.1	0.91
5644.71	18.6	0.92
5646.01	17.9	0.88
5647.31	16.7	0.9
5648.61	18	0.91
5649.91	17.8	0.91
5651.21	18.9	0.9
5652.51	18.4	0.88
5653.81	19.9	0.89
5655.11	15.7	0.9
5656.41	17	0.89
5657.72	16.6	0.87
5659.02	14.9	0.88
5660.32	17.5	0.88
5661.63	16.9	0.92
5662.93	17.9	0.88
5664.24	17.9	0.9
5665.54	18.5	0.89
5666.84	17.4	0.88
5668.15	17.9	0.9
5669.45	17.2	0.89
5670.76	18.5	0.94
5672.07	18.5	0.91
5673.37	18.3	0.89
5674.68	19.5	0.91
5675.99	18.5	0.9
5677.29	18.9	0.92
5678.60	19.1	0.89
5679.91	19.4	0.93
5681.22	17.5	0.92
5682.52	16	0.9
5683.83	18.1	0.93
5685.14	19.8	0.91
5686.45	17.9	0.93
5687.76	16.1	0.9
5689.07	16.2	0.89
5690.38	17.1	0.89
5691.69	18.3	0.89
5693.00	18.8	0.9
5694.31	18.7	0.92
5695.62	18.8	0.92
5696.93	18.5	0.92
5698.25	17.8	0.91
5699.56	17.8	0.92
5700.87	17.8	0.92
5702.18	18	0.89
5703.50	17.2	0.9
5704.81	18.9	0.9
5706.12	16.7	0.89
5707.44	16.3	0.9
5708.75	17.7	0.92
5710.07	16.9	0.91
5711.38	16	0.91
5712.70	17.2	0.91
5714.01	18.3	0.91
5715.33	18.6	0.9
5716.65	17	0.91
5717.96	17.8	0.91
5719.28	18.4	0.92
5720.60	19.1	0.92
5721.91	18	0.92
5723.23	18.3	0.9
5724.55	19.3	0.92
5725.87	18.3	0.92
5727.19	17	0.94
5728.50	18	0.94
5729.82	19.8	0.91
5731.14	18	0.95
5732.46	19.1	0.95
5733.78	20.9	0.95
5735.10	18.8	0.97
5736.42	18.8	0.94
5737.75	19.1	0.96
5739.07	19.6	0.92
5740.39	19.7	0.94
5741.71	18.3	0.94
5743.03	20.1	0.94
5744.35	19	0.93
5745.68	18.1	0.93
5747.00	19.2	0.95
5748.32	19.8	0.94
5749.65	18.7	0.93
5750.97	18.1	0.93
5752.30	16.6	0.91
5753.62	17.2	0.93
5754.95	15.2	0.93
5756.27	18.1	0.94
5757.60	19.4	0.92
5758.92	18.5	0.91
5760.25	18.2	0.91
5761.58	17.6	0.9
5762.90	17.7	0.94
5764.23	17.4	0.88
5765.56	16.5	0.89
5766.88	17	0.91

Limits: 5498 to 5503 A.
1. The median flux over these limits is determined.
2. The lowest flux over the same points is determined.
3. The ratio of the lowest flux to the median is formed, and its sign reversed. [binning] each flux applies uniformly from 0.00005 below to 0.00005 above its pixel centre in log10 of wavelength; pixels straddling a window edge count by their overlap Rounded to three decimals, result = -0.975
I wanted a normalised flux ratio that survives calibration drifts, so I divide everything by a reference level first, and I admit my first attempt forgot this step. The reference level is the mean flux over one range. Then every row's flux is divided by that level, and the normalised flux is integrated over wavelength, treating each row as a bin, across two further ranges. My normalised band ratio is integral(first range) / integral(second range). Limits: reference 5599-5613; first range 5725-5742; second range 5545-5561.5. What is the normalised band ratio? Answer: 1.08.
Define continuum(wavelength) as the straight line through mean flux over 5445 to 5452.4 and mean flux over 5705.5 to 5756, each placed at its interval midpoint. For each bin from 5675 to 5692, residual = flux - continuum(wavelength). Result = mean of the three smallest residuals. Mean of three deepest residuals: -1.7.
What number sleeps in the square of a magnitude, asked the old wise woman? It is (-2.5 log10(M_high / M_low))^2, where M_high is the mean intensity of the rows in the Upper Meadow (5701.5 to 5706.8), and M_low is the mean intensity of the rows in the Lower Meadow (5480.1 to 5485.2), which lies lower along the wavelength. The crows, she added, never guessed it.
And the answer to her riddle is 0.0029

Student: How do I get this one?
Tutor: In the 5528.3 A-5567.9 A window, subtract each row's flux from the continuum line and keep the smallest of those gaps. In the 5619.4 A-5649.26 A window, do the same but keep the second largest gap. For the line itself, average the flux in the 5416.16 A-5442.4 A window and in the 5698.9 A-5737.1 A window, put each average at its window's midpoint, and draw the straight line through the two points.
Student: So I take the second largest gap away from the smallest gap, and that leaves -2.9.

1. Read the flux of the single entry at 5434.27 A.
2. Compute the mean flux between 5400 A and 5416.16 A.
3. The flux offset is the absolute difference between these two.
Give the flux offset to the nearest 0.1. 2.4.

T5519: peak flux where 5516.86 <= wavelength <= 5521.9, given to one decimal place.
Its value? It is 18.1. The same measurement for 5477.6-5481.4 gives 17.2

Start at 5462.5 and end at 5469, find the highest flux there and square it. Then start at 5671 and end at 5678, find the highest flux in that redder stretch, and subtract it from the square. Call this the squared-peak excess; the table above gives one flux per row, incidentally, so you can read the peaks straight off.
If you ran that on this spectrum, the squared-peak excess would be 297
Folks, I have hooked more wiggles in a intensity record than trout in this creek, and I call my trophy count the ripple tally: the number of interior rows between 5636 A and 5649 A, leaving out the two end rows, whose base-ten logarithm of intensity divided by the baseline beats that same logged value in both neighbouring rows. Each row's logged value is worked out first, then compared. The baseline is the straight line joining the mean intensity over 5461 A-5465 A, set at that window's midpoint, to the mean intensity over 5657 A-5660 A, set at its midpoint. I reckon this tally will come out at 2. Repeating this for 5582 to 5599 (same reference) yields 3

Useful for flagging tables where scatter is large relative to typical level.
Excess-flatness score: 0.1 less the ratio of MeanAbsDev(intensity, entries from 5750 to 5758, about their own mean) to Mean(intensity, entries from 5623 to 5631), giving 0.04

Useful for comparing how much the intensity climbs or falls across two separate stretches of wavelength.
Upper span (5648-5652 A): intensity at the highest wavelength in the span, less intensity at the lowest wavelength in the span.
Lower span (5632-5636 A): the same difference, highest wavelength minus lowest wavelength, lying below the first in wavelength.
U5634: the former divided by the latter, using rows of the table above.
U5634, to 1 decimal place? -0.6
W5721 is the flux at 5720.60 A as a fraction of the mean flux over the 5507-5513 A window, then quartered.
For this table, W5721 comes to 0.294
